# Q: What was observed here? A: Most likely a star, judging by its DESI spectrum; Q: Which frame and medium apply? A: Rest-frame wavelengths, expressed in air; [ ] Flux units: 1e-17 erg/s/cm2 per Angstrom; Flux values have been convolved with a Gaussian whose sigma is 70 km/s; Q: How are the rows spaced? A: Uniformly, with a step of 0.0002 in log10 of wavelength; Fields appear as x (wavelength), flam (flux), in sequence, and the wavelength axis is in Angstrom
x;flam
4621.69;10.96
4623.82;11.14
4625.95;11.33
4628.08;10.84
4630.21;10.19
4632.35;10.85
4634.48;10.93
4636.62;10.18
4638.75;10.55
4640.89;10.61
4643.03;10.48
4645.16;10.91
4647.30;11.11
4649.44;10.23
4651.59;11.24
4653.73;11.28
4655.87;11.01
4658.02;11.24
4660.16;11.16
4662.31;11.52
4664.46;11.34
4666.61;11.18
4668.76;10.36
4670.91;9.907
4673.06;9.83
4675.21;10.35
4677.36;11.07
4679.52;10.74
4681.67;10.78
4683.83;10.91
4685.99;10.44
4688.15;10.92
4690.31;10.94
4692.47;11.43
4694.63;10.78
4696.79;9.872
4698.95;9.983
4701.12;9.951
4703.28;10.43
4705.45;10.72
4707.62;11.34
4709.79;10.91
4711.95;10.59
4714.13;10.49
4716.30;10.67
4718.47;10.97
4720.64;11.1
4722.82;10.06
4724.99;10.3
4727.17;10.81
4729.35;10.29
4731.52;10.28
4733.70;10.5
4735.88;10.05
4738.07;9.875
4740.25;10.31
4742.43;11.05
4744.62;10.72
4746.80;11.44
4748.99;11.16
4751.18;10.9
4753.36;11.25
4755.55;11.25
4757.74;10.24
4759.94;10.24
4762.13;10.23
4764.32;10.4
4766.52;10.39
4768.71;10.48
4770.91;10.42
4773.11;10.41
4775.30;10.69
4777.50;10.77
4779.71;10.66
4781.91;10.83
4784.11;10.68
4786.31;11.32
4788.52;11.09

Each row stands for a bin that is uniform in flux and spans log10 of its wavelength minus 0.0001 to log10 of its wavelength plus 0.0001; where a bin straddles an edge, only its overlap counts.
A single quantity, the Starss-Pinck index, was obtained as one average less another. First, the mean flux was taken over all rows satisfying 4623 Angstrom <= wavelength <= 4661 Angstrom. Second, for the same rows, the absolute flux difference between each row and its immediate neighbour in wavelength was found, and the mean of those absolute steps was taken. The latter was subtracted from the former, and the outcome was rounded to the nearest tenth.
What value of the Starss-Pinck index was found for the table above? 10.5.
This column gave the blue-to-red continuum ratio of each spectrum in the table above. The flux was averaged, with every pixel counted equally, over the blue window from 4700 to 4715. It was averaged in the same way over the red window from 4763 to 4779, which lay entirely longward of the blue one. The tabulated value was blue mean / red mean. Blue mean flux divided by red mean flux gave 1.01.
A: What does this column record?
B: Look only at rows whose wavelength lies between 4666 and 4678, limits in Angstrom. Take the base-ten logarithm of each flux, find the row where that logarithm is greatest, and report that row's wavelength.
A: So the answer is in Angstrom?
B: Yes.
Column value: 4666.61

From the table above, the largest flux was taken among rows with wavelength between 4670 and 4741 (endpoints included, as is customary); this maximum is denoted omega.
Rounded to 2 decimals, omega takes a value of 11.43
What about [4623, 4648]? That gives 11.33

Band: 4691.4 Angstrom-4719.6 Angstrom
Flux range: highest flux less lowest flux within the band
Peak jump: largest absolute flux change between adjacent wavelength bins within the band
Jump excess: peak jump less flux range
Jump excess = -0.65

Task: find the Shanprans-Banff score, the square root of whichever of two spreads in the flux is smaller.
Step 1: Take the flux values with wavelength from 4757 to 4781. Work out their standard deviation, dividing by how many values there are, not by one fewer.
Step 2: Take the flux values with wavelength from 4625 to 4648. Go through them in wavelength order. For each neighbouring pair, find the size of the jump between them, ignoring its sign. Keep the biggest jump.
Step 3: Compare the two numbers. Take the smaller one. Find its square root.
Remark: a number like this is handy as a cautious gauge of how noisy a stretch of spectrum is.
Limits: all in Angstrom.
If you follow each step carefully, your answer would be 0.42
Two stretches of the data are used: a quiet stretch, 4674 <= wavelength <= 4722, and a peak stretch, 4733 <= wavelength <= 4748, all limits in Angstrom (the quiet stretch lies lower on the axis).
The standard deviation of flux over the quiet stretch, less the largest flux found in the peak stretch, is -11.0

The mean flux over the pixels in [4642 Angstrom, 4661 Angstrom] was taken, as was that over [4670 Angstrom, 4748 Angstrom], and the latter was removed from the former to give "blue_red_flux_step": 0.4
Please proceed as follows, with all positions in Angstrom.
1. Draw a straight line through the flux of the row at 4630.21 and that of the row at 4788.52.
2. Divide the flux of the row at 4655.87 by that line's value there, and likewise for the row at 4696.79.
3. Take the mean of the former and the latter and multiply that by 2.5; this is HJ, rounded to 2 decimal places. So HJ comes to 2.50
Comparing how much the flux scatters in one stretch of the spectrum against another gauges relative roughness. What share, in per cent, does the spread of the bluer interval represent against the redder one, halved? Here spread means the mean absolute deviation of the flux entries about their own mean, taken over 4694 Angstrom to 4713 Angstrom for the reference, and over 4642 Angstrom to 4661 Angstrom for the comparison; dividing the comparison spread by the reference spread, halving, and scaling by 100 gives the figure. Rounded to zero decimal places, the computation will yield 35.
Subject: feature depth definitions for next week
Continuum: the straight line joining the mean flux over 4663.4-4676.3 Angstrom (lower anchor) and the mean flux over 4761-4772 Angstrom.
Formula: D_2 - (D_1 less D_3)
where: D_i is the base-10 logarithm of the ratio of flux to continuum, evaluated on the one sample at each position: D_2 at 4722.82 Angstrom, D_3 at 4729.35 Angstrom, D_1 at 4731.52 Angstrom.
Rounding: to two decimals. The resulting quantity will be -0.02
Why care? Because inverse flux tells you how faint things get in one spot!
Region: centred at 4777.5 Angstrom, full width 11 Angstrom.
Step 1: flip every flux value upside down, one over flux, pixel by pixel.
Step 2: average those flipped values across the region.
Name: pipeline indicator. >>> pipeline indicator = 0.0937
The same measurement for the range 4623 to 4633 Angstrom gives 0.0921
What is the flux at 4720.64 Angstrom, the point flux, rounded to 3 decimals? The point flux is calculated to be 11.100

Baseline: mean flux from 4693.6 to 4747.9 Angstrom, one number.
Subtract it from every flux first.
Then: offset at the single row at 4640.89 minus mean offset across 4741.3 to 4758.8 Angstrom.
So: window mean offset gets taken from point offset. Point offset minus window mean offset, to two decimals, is -0.39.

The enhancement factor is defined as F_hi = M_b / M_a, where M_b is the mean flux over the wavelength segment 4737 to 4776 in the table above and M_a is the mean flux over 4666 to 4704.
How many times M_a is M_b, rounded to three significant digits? 1.01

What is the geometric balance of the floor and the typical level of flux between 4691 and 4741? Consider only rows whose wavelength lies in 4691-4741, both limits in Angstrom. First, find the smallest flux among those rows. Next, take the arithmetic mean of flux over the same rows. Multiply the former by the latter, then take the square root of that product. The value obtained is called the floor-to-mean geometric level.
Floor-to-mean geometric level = 10.2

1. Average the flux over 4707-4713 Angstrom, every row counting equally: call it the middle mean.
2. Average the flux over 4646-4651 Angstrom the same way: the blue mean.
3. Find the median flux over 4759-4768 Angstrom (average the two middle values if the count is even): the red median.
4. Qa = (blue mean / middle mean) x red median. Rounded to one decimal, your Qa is 10.1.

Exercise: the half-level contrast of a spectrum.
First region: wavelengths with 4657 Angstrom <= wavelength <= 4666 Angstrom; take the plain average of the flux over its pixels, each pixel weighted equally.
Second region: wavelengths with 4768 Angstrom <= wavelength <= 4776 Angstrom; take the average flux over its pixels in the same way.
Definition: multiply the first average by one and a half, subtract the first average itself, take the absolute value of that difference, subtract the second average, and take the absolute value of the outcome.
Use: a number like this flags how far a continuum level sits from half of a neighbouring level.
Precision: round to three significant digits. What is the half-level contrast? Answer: 4.84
